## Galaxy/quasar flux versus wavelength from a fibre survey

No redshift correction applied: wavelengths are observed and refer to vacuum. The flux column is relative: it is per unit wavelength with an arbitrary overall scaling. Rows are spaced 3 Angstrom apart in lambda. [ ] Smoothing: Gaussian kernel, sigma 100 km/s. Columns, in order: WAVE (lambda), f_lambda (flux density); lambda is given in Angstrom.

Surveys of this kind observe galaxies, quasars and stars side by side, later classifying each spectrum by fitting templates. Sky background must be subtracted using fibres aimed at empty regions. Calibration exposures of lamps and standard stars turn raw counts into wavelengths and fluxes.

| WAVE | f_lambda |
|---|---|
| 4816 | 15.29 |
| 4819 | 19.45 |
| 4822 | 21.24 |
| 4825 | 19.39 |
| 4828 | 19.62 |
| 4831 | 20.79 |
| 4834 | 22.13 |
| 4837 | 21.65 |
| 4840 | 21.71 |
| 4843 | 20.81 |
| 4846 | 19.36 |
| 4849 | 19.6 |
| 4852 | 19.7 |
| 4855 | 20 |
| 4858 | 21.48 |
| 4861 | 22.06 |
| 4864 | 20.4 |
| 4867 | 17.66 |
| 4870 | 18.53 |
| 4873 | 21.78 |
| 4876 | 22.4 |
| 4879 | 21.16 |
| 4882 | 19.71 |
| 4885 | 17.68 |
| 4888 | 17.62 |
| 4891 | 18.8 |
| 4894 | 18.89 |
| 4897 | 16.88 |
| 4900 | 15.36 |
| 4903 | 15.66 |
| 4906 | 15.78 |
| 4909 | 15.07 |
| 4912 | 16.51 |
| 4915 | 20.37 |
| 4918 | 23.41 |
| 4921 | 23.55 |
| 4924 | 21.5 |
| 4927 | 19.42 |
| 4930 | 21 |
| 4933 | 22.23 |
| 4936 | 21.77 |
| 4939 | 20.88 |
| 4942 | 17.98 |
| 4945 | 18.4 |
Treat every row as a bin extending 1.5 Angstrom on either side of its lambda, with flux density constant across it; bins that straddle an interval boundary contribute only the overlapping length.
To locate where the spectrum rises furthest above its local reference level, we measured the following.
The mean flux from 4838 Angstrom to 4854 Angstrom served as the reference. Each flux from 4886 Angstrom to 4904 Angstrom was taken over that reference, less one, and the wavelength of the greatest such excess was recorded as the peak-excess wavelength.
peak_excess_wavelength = 4894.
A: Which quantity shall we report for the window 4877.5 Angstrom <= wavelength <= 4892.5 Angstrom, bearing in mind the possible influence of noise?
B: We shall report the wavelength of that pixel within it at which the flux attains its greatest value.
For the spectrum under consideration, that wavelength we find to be 4879 Angstrom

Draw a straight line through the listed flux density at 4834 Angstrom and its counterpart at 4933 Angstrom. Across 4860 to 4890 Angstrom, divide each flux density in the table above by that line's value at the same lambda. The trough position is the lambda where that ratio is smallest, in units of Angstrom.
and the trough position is 4888 Angstrom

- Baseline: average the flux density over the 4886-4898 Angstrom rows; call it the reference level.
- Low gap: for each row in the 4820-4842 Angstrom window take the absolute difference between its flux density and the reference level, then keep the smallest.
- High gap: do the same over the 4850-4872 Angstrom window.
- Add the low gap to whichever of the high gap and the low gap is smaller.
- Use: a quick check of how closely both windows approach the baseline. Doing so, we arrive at 1.7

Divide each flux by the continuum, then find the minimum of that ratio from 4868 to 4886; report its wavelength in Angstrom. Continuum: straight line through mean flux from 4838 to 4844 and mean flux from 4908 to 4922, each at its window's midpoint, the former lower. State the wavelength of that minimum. 4885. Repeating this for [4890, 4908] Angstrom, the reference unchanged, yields 4900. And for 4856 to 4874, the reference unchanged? 4867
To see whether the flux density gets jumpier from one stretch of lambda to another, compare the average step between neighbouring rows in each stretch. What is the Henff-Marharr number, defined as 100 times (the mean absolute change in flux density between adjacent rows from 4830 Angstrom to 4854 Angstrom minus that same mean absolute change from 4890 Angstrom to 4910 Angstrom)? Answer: -14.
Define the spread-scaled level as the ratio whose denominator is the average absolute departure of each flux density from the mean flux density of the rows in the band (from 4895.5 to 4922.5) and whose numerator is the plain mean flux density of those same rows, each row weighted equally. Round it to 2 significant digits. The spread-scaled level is 6.2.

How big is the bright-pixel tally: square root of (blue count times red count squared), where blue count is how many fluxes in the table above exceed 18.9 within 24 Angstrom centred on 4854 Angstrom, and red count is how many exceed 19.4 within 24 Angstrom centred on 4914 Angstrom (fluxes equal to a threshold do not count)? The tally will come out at 11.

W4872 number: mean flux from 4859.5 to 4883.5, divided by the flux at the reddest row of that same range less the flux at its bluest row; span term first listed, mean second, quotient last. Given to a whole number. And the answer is -9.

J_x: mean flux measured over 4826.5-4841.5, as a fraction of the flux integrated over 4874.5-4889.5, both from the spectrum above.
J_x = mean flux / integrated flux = 0.072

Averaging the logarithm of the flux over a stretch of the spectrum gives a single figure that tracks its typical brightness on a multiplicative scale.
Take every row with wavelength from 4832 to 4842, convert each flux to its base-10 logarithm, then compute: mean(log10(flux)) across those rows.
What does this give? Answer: 1.34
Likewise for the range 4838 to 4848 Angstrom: 1.31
